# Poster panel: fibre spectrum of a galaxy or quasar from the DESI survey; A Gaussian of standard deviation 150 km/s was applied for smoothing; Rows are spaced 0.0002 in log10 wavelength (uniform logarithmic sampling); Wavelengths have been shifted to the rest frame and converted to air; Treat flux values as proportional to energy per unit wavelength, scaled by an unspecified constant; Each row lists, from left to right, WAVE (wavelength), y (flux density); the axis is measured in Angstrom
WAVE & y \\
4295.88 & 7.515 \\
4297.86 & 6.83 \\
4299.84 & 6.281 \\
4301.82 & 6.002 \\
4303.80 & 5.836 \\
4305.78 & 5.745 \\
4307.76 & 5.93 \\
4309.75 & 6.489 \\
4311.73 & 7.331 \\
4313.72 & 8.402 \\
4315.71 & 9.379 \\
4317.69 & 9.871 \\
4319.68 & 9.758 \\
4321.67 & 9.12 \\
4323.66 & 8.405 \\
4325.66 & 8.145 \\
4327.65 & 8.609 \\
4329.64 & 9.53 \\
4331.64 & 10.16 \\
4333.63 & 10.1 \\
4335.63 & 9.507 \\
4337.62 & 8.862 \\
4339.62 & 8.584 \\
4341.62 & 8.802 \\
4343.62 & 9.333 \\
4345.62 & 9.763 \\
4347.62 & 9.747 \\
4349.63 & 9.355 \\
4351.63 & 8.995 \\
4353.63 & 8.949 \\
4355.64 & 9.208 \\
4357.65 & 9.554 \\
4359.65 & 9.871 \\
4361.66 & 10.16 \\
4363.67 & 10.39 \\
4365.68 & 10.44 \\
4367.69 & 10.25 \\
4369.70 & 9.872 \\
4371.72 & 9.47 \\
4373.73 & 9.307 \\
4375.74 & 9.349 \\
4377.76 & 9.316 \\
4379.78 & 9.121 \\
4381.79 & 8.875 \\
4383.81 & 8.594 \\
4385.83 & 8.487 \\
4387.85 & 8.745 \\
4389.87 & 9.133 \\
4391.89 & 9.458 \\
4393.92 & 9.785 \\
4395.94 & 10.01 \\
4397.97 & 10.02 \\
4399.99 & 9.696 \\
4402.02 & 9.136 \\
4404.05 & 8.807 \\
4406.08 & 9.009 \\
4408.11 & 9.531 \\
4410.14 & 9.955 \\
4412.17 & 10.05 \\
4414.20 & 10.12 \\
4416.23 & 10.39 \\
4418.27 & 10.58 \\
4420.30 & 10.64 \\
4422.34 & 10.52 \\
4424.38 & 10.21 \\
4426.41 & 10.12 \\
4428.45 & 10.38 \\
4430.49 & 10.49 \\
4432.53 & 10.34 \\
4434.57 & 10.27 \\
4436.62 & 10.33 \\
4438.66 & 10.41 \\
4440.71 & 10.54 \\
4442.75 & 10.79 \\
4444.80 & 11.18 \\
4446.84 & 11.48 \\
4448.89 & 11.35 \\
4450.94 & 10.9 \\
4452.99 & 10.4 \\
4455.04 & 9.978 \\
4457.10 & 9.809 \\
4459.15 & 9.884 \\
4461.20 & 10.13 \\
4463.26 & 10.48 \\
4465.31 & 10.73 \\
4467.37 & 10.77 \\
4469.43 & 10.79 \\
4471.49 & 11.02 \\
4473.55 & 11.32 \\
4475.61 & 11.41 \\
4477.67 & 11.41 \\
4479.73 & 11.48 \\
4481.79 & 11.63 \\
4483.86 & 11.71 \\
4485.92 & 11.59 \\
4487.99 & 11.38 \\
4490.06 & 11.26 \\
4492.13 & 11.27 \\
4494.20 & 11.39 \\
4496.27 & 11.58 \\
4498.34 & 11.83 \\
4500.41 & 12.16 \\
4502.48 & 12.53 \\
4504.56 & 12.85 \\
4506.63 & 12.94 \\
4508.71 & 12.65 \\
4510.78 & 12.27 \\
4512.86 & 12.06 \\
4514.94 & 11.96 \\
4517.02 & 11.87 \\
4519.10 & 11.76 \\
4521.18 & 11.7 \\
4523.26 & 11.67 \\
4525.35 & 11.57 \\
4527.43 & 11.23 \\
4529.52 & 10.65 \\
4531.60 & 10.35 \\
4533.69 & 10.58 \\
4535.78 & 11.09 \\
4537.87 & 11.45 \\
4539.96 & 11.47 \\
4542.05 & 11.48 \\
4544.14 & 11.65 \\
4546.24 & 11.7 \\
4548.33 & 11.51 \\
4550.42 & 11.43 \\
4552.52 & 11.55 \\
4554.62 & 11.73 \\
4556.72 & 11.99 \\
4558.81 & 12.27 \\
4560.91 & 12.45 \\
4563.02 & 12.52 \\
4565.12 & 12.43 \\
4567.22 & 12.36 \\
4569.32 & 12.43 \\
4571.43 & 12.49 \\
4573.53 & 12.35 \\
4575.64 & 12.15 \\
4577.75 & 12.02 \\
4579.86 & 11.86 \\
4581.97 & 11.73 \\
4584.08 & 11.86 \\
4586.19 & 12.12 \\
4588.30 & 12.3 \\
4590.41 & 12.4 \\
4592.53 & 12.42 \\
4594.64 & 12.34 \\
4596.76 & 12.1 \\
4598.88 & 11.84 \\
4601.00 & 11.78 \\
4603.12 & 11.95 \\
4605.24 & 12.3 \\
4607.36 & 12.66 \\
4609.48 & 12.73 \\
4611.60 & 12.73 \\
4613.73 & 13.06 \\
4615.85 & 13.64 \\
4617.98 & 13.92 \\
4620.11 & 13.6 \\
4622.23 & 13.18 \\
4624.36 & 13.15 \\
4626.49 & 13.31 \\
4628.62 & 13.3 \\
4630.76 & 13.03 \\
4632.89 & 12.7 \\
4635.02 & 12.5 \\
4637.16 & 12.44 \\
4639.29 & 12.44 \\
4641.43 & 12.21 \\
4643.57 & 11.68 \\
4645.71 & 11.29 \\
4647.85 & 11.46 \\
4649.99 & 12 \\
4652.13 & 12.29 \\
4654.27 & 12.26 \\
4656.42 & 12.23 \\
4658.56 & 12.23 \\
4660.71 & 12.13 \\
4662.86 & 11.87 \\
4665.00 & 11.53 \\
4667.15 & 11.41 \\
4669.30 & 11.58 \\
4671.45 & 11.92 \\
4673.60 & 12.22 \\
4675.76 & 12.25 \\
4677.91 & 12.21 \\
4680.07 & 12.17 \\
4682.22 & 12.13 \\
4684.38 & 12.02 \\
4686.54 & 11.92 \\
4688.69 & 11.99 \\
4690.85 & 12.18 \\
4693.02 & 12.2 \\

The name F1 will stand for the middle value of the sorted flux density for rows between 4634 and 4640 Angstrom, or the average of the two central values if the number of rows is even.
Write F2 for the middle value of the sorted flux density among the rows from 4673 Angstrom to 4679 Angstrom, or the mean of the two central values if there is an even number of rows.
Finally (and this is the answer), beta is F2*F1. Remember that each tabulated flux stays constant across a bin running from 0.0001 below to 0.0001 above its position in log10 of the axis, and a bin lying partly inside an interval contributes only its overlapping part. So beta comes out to 152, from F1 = 12.4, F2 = 12.2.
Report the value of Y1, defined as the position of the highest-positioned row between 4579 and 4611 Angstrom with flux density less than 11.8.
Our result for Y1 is 4601.00 Angstrom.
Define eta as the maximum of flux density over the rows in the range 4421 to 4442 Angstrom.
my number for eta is 10.54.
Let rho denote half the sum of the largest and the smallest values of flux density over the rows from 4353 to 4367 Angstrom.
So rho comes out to 9.7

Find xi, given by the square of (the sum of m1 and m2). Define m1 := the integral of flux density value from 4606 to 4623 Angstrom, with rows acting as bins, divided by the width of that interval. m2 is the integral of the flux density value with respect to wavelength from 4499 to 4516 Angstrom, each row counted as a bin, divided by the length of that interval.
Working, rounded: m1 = 13.2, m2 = 12.4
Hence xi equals 655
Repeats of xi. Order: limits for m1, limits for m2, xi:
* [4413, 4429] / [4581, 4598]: 508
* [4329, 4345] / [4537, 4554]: 437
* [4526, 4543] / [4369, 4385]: 411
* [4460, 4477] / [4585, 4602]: 529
